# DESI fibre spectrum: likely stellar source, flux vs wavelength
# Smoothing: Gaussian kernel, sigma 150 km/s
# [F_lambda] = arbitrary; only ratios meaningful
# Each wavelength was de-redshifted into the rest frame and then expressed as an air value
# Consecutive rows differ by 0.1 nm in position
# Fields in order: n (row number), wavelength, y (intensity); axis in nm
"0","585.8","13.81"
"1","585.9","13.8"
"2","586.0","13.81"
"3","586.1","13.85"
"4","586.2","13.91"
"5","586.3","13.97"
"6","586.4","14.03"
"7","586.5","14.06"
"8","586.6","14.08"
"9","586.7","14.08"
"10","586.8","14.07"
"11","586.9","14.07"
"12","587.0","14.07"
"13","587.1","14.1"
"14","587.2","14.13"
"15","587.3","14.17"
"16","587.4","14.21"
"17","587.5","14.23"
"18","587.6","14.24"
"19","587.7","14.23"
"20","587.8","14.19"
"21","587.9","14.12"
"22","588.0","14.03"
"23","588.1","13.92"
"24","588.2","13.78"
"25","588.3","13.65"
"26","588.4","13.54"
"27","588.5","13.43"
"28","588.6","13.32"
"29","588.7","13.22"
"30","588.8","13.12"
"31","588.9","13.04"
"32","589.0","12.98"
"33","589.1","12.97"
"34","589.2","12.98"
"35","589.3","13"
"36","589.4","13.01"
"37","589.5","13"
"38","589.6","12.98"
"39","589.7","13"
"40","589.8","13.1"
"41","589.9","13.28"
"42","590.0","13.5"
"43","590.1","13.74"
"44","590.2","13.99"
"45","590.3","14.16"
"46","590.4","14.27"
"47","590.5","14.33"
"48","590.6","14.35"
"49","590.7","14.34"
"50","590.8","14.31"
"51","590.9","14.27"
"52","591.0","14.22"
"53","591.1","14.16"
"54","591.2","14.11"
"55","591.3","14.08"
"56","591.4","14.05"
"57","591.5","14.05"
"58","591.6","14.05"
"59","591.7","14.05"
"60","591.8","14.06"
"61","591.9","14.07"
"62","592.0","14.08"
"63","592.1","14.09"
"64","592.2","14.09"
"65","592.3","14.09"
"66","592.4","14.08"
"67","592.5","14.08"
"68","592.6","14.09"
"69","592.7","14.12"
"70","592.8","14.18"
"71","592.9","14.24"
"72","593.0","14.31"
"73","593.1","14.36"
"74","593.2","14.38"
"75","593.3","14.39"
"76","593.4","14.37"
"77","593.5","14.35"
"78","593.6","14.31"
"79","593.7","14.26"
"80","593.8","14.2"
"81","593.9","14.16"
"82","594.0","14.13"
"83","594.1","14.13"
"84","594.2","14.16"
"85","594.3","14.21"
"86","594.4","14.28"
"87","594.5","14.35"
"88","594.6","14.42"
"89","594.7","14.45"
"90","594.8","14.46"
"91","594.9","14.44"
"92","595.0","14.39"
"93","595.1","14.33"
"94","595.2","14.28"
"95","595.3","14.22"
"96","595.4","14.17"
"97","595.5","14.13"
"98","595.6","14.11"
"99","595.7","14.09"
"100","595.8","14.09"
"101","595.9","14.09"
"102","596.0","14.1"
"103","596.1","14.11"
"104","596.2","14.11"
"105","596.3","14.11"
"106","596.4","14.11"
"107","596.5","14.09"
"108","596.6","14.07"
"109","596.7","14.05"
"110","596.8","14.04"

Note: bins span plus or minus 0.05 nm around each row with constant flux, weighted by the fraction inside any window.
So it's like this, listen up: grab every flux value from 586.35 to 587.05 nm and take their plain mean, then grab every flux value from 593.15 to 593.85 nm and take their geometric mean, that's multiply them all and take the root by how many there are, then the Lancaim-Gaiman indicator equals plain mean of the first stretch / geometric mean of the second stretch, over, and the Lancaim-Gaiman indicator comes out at 0.982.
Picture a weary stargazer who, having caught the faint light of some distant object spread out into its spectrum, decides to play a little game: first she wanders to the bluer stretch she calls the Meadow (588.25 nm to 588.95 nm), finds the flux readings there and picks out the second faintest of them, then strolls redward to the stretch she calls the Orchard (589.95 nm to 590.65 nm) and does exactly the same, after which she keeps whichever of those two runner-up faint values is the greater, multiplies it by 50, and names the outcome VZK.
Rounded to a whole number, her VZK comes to 687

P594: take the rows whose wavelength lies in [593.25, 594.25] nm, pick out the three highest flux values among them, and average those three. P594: 14.4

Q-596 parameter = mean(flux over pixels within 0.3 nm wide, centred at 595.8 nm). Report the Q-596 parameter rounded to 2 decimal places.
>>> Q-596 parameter 14.09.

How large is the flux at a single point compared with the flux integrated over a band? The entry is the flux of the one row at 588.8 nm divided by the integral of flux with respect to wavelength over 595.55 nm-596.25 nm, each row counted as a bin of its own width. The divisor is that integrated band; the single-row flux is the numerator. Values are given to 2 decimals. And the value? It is 1.33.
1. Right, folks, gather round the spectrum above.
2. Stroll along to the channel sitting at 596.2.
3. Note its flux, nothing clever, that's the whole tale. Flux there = 14.11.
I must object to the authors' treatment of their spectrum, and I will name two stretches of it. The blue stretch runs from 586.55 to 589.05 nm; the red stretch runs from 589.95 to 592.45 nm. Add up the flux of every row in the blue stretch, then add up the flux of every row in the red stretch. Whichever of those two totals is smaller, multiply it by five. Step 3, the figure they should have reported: 1730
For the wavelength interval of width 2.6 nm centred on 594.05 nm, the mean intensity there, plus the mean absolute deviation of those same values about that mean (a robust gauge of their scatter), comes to 14.4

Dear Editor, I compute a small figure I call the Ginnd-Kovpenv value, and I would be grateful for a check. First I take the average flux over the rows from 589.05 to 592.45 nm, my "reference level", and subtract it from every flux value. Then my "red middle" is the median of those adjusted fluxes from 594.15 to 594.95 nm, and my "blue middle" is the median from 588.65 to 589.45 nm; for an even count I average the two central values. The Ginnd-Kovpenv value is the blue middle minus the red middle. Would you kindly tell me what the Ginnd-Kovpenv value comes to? -1.4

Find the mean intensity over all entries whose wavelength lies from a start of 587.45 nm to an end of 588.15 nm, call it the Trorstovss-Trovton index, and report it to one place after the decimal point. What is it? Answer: 14.1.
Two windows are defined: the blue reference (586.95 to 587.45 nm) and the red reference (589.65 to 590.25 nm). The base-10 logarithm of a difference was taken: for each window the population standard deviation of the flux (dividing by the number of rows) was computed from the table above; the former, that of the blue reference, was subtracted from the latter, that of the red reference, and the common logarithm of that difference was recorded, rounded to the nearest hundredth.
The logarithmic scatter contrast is -0.52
